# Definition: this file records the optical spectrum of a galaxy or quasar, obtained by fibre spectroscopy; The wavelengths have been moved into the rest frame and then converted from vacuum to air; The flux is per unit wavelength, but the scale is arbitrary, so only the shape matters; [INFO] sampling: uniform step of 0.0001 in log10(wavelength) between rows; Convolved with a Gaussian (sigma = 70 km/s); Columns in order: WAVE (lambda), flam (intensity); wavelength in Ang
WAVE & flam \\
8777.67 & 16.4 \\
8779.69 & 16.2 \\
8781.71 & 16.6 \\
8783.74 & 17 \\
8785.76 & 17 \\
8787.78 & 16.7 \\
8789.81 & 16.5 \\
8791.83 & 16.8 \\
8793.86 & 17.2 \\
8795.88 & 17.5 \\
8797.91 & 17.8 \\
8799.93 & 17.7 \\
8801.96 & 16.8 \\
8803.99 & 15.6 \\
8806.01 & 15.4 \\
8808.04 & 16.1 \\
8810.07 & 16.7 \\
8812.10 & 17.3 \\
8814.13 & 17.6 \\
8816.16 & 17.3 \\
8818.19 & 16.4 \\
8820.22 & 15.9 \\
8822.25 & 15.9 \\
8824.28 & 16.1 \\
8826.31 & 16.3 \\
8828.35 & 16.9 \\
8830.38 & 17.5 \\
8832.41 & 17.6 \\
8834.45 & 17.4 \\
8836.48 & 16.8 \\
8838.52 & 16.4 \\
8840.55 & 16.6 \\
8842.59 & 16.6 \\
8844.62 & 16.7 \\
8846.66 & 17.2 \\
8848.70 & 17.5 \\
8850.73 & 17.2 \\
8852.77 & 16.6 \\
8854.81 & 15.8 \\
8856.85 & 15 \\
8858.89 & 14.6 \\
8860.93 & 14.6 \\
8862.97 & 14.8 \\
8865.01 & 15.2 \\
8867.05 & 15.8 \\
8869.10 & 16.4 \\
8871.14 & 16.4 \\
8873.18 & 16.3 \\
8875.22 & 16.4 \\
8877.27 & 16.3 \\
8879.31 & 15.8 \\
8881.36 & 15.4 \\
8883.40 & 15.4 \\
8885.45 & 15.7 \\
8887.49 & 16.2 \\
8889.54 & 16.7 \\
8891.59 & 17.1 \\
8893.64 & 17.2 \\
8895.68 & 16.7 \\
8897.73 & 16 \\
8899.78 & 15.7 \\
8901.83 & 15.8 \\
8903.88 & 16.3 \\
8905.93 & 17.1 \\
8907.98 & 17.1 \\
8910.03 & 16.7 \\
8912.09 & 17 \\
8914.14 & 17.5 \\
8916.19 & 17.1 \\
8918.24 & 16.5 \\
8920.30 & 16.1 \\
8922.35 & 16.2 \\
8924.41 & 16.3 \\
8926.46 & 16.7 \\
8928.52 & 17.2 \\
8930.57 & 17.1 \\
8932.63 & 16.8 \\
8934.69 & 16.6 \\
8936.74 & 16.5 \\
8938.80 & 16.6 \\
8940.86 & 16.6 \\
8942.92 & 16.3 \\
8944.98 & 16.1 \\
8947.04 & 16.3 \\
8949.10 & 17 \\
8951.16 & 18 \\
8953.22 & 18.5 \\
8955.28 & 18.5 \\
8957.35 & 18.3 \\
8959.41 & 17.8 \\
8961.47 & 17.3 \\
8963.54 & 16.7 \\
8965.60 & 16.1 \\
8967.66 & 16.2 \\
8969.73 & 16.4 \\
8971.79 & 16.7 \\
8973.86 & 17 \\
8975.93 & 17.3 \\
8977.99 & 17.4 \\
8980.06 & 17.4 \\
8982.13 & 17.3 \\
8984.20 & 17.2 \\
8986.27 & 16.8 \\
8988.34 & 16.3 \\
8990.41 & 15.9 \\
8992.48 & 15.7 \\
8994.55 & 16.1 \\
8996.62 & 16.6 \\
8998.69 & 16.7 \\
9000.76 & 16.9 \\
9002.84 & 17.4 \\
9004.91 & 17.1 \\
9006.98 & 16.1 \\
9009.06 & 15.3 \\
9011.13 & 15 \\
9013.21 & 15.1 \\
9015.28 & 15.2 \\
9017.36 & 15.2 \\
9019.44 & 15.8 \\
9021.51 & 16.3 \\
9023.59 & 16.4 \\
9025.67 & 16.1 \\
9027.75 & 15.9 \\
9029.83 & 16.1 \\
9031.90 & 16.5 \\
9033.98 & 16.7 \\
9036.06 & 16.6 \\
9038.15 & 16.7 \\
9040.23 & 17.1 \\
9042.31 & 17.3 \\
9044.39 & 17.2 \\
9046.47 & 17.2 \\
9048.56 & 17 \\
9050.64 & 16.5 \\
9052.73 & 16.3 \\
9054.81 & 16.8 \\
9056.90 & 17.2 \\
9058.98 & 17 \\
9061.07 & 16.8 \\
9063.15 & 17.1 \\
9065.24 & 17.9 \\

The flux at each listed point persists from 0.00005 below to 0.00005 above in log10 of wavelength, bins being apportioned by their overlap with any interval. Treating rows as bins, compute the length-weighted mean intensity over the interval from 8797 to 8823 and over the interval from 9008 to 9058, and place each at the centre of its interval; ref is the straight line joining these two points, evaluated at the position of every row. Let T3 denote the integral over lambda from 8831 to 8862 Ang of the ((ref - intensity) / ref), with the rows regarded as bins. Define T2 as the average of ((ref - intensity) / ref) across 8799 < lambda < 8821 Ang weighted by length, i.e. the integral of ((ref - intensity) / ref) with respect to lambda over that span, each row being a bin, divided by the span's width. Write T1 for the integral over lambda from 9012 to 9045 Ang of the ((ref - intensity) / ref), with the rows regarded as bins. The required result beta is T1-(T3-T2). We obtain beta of -0.1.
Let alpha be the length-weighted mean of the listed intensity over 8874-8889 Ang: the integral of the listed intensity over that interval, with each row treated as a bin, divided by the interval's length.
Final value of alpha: 15.9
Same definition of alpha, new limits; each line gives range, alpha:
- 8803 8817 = 16.6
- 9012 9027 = 15.7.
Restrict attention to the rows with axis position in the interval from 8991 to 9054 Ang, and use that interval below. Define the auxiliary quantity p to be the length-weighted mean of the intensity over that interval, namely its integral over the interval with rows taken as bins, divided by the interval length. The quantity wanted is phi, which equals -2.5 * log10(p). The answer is -3.03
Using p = 16.3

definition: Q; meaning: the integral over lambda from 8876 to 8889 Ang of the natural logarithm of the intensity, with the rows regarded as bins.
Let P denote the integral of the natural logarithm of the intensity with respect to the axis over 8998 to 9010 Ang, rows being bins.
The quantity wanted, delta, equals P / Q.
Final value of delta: 0.94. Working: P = 33.7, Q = 35.9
